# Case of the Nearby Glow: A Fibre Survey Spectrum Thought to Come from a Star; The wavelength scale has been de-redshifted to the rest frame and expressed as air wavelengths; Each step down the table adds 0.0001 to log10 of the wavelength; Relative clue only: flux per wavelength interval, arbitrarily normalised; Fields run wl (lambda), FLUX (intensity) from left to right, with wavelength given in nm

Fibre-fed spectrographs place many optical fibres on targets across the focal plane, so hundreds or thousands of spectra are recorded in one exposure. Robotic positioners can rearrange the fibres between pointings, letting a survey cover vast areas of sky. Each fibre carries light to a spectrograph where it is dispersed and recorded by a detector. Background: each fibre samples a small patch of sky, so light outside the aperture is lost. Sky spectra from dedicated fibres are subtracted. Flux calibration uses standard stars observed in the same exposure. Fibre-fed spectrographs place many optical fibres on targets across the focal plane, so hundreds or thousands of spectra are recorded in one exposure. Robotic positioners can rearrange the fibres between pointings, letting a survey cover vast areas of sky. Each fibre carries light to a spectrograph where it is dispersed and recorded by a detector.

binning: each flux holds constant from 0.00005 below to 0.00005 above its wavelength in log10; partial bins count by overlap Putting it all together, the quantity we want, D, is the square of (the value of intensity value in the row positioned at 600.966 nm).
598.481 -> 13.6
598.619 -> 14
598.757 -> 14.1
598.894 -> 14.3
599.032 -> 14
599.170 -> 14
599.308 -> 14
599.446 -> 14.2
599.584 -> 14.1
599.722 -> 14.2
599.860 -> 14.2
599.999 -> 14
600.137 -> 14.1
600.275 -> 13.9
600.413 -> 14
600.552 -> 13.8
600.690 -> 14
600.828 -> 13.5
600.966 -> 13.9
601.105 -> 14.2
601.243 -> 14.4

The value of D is 193.2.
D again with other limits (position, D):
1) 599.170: 196.0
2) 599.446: 201.6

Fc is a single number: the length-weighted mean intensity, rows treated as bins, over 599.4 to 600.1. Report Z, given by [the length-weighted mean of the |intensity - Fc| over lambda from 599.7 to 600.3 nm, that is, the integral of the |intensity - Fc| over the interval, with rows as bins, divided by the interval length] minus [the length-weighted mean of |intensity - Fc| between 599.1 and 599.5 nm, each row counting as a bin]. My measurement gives 0.0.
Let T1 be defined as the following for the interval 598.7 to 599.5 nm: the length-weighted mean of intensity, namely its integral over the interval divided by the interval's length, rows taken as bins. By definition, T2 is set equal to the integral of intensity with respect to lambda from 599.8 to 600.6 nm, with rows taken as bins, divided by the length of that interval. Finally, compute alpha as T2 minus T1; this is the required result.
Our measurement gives -0.13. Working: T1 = 14.1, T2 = 14.0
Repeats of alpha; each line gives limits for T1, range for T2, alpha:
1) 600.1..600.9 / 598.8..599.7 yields 0.23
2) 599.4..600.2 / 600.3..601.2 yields -0.20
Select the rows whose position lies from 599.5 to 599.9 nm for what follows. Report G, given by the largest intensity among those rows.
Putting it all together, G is 14.2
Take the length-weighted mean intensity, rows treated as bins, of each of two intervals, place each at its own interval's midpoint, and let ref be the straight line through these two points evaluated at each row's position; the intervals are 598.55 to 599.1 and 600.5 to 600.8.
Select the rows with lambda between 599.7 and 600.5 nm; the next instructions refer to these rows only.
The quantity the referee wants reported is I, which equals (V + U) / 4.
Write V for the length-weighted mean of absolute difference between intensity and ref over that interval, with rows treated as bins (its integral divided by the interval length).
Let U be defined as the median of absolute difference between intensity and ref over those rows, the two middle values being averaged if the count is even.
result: 0.059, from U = 0.122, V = 0.116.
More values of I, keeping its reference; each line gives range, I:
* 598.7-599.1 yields 0.048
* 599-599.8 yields 0.049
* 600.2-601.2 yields 0.066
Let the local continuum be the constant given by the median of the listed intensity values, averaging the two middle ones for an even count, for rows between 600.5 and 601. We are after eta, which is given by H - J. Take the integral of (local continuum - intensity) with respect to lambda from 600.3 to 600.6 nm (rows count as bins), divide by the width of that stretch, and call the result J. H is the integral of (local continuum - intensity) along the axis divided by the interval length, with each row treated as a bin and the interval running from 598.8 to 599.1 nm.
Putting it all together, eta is -0.2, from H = -0.30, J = -0.06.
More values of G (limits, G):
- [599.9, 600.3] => 14.1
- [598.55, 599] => 14.3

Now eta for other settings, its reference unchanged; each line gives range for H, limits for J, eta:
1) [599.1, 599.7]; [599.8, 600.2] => 0.0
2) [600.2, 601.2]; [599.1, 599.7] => 0.2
